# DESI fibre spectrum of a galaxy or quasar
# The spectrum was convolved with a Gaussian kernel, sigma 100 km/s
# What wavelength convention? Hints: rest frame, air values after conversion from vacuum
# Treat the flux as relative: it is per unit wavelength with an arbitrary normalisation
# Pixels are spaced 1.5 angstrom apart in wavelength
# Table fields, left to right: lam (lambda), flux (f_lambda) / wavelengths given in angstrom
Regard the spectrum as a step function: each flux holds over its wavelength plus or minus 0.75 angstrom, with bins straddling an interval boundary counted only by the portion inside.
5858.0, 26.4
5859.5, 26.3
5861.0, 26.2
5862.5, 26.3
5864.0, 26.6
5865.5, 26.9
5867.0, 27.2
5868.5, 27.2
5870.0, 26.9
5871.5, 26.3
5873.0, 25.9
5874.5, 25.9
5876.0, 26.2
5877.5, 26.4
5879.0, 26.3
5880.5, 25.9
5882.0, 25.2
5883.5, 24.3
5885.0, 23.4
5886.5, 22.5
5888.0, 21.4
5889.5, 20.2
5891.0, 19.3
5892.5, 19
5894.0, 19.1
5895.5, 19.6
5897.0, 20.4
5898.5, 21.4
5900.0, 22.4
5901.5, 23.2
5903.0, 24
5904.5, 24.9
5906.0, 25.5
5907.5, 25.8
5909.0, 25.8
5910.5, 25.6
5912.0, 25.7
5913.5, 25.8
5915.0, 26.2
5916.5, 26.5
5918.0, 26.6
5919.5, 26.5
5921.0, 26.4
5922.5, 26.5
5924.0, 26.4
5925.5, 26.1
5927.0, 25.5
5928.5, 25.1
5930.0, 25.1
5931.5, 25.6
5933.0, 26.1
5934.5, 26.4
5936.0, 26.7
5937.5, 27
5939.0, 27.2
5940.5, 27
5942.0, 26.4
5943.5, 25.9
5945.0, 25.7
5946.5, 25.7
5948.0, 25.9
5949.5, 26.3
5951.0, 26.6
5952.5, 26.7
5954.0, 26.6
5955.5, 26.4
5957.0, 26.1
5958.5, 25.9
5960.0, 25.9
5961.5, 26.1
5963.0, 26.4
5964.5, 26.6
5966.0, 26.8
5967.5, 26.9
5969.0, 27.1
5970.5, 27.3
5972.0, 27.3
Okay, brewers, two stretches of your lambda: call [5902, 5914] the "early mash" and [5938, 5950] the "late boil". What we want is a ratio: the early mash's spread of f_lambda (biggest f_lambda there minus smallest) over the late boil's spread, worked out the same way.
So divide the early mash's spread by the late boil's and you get 1.2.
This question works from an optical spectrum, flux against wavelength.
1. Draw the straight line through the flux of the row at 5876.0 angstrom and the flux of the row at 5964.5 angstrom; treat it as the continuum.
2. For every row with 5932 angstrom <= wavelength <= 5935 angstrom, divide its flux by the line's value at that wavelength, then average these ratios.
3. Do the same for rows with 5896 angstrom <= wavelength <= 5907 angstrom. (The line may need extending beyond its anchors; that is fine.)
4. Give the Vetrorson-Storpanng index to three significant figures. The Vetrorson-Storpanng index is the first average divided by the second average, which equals 1.13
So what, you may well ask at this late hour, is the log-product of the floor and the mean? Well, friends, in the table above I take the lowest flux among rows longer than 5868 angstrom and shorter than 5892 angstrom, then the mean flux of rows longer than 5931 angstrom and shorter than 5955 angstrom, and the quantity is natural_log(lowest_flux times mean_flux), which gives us 6.232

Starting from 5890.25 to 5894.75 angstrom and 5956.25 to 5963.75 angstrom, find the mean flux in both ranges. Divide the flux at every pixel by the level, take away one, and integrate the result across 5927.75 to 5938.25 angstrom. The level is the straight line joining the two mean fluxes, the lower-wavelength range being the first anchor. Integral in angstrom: 1.2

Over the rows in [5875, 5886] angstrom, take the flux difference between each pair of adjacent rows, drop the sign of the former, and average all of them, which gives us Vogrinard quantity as 0.53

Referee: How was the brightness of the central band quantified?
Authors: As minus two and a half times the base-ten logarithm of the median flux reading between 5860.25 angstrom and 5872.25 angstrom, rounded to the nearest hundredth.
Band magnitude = -3.57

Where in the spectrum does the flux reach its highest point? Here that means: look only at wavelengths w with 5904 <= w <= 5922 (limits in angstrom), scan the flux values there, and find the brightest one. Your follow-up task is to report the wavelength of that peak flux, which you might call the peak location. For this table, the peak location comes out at 5918.0 angstrom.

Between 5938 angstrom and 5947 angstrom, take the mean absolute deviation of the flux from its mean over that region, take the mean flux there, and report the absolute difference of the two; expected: 25.8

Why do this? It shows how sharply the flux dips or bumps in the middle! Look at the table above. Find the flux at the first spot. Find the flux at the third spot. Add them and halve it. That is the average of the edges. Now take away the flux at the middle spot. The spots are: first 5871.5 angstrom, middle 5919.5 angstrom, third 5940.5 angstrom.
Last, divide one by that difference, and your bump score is 6.7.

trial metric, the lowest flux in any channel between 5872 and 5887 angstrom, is 22.5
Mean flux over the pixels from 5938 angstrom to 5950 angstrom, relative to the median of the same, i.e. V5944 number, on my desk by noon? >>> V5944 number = 1.01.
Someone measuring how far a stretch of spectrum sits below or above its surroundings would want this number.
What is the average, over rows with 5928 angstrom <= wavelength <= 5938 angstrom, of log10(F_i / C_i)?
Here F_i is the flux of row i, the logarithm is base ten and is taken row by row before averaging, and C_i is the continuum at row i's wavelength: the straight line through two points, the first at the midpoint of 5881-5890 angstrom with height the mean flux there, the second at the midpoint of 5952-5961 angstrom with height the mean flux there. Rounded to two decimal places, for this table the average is 0.01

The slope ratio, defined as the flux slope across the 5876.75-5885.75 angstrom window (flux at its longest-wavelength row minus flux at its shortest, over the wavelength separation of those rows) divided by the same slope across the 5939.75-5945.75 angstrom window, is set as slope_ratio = 1.4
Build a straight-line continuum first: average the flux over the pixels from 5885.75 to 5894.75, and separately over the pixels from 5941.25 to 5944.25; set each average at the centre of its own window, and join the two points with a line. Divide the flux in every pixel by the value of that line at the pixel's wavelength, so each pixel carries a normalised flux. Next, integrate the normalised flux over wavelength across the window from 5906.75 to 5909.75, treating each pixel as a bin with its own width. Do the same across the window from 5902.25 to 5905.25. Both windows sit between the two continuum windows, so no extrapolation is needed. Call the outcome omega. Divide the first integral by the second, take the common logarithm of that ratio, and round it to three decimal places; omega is 0.013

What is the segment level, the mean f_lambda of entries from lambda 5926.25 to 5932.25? 25.3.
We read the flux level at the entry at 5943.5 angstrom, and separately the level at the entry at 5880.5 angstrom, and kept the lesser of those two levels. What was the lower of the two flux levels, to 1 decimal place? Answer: 25.9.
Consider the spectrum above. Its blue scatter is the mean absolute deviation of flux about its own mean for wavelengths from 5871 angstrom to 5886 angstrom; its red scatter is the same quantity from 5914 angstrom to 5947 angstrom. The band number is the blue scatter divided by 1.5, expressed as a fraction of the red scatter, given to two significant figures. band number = 1.1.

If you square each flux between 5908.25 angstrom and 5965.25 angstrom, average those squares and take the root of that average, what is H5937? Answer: 26.19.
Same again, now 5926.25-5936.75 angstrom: 25.79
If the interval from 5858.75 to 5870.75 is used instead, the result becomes 26.70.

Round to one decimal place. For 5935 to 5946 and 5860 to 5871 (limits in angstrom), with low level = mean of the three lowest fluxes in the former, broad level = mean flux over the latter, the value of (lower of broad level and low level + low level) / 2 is 26.0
